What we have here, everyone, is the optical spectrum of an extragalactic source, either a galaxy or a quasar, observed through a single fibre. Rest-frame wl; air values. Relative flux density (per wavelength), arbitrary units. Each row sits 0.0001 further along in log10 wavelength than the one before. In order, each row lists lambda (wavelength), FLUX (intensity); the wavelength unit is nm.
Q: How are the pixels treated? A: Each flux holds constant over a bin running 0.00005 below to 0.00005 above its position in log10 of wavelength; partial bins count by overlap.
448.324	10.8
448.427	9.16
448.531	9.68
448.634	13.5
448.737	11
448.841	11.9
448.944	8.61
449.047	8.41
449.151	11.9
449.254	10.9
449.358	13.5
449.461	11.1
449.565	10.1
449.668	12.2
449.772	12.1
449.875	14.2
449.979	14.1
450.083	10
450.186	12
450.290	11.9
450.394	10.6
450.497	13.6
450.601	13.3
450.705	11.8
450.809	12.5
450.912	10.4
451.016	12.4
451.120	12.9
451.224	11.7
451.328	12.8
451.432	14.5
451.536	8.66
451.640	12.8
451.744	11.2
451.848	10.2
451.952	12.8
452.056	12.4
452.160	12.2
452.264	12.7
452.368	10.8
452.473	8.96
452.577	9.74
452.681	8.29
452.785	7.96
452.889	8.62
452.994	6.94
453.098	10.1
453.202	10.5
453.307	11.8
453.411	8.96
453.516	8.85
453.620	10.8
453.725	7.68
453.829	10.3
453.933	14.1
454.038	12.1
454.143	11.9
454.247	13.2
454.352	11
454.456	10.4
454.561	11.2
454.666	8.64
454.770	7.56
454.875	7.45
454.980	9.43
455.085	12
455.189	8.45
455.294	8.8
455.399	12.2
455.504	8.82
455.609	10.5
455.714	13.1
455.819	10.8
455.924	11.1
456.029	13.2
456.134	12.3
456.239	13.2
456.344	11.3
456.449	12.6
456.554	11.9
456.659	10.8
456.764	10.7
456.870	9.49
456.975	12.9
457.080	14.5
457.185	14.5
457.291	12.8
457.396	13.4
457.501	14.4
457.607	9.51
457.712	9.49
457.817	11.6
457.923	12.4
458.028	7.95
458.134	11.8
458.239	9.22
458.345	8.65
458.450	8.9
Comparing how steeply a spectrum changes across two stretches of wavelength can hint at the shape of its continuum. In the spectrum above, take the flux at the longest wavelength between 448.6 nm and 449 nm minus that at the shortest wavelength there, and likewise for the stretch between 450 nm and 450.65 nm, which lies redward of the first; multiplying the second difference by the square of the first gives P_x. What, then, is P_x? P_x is 79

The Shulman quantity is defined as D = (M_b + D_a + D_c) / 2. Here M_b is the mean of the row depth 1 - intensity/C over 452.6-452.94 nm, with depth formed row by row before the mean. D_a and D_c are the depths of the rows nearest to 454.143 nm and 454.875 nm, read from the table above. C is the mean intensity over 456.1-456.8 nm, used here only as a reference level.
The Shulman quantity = 0.33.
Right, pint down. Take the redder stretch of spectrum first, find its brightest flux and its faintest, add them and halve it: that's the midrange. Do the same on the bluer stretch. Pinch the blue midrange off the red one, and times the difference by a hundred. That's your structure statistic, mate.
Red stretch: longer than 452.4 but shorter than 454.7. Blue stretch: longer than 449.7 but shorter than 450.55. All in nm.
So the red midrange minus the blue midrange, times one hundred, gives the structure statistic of -158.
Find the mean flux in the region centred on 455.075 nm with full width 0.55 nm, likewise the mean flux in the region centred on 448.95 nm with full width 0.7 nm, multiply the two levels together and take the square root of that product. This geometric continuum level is 10.0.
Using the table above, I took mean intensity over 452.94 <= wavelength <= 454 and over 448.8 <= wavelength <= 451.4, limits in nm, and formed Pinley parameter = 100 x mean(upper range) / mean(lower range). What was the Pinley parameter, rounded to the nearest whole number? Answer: 85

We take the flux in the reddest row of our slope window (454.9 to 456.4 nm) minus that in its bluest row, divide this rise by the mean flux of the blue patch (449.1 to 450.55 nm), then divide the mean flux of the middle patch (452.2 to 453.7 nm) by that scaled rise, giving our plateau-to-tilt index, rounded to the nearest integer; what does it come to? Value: 62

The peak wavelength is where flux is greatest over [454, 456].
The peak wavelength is 454.247 nm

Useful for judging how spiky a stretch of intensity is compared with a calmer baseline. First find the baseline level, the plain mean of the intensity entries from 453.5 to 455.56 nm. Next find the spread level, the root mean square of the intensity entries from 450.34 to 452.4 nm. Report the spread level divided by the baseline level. 1.18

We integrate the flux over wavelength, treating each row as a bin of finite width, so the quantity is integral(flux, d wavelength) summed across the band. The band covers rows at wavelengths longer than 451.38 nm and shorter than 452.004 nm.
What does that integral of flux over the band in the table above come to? 7.30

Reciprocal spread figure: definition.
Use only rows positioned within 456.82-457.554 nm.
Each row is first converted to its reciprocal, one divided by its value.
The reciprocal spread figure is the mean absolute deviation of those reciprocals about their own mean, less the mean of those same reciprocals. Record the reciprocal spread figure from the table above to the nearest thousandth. -0.069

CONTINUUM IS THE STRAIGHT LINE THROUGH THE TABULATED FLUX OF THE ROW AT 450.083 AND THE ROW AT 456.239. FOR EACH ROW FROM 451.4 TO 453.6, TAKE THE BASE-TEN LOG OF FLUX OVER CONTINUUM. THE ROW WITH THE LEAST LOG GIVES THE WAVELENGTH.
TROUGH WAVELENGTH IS 452.994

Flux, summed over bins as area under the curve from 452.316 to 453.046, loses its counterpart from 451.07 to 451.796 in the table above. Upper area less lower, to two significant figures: -2.4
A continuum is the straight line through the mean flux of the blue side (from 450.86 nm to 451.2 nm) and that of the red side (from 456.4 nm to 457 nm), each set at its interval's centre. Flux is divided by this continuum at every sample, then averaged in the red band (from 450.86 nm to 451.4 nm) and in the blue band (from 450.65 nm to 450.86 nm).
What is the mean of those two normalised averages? 1.02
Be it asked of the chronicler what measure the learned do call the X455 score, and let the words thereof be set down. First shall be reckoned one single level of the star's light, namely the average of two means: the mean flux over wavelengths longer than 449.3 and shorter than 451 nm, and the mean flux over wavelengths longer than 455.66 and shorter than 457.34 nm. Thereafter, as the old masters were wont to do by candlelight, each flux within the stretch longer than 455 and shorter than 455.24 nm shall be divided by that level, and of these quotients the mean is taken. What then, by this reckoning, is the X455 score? 0.84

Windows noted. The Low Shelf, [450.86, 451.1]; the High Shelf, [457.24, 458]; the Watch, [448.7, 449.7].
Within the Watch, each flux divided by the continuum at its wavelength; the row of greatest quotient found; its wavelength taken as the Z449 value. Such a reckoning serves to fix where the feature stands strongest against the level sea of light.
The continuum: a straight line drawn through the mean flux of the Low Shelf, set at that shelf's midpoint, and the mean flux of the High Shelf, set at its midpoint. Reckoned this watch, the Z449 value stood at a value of 449.358 nm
